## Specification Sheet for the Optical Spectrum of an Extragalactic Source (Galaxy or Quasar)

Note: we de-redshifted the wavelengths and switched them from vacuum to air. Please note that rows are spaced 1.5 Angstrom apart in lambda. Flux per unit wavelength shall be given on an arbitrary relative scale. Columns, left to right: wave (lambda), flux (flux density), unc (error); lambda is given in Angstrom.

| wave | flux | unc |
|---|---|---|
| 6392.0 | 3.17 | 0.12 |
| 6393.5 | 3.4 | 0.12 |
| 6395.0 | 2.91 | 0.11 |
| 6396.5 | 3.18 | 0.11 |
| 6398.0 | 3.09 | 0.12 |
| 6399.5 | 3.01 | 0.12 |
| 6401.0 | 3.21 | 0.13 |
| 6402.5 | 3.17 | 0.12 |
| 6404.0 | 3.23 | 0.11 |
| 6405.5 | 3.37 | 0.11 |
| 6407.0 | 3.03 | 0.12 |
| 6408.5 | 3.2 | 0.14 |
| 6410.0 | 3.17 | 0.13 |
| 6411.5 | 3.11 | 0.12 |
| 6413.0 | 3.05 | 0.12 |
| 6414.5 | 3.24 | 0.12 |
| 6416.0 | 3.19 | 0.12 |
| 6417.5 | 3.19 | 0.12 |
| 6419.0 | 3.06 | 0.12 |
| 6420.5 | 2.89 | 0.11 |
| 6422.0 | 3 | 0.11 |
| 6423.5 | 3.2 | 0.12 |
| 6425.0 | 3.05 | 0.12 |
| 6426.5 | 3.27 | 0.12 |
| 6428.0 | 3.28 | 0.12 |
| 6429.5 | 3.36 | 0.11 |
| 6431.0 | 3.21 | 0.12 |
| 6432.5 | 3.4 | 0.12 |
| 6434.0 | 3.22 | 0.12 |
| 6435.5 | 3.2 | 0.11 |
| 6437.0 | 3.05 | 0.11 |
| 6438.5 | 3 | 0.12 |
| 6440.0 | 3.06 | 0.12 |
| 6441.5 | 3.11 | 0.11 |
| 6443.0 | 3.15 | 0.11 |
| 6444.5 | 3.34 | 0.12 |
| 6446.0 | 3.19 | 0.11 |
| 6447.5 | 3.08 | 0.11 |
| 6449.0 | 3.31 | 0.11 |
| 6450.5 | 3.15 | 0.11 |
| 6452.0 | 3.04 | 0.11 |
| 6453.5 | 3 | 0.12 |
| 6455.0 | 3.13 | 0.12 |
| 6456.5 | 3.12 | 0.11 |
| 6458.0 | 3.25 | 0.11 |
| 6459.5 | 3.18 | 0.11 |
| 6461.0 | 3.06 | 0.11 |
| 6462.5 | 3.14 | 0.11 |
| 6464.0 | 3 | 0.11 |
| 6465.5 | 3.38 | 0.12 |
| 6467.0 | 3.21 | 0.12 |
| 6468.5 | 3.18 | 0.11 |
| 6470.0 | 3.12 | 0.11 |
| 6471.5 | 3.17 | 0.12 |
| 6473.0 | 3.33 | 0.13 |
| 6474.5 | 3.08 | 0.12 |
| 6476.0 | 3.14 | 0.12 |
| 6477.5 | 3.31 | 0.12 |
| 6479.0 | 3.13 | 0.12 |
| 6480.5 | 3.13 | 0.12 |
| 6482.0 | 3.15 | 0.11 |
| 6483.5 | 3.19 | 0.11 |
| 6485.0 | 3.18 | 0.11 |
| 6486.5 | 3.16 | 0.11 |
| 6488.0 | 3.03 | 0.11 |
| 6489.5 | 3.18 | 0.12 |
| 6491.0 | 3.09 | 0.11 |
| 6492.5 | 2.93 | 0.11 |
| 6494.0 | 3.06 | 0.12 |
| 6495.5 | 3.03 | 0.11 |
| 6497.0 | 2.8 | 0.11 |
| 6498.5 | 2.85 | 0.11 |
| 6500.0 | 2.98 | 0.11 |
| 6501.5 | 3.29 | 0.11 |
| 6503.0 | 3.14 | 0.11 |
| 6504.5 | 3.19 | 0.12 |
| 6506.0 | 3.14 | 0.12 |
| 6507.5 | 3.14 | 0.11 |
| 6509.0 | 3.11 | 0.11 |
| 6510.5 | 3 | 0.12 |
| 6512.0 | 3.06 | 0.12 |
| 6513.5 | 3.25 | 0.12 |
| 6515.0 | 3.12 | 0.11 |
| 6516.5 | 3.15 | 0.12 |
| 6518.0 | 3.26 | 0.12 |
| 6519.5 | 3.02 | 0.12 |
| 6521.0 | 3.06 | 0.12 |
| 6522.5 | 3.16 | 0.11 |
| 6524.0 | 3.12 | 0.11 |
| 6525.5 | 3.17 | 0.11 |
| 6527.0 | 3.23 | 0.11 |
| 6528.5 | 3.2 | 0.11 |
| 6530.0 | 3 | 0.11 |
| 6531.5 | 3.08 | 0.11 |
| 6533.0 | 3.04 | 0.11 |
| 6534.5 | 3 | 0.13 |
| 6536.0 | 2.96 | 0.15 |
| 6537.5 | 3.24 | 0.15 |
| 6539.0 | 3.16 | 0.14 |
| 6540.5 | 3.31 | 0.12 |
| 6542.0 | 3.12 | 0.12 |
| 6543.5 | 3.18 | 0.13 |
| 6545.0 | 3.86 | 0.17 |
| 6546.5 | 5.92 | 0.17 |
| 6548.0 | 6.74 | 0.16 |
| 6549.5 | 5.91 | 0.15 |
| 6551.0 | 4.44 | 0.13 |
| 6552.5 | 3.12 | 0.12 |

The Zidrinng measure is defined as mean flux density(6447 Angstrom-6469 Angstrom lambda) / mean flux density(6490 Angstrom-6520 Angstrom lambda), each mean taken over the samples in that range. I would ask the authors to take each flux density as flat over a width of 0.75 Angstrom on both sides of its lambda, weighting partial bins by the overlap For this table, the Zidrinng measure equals 1.022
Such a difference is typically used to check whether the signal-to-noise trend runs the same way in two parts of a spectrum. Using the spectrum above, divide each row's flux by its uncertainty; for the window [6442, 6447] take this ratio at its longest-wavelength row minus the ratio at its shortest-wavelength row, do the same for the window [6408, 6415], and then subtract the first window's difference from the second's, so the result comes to 3.8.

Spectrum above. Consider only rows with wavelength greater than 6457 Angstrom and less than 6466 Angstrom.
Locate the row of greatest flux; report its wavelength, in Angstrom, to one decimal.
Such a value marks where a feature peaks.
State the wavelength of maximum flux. 6465.5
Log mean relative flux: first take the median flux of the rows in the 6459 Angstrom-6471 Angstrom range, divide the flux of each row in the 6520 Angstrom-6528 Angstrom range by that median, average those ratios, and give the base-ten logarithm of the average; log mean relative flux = -0.002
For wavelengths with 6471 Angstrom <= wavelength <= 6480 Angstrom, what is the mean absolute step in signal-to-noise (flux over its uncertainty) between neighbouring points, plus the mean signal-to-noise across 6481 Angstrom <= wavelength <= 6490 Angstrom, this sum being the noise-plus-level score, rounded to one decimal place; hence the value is 29.1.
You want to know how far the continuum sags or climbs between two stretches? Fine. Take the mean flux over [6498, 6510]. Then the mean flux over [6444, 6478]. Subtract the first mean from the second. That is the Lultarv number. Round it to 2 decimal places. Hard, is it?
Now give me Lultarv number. 0.06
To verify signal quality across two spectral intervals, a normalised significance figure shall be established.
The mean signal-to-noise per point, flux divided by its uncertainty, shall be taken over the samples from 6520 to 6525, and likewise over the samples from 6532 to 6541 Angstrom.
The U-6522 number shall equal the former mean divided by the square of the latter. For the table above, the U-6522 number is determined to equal 0.049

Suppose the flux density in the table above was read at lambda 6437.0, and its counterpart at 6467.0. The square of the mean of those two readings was 9.8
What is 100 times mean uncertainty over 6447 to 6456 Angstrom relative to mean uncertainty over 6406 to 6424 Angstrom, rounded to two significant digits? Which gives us 94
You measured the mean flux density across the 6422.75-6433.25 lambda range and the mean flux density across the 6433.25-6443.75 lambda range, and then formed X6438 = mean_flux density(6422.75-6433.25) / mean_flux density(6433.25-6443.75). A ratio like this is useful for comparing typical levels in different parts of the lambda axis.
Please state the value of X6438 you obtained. 1.04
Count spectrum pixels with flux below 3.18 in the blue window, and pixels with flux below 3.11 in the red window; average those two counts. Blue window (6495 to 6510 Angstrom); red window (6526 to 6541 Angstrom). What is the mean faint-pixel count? 6.5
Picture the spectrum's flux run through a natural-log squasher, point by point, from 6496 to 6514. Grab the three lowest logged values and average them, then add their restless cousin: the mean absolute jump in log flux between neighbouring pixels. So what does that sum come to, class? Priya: 1.09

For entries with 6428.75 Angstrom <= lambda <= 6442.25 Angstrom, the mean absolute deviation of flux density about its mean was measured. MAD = 0.110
